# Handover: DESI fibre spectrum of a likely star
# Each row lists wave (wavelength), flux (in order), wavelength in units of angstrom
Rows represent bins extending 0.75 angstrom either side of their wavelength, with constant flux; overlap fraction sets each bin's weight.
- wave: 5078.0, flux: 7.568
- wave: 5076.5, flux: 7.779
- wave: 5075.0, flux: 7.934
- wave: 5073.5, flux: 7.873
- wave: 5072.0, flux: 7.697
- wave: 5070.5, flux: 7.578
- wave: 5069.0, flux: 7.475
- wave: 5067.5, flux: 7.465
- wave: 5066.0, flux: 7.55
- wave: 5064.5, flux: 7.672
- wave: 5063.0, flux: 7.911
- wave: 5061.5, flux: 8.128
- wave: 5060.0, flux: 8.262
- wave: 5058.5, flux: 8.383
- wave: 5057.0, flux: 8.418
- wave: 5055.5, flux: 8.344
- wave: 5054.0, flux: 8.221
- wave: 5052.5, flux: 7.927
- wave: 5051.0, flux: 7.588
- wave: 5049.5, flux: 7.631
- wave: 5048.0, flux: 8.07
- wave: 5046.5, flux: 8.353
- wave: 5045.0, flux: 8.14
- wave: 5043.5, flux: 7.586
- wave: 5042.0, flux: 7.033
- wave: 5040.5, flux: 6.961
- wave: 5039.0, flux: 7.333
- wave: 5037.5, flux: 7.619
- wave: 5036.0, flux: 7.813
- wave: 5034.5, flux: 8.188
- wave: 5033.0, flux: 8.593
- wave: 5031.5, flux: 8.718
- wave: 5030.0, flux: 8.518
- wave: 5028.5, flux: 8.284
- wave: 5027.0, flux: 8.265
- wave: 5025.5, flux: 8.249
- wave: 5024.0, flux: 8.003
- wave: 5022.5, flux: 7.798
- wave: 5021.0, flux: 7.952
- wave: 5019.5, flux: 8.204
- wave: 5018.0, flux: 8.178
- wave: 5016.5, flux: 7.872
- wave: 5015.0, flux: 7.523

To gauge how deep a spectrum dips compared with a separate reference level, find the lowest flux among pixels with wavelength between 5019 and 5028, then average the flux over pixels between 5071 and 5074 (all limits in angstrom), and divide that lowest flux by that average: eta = 1.00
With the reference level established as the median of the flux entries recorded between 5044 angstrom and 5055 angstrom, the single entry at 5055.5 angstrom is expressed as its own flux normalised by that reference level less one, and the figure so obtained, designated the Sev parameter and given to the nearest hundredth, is 0.03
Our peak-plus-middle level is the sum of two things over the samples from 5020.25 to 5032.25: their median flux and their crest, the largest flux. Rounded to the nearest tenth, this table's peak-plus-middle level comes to 17.0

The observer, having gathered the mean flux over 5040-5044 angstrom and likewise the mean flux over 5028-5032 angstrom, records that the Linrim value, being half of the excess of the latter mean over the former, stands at 0.66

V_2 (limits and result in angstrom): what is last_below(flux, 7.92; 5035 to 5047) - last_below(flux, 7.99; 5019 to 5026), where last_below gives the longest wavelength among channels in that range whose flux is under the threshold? 21.0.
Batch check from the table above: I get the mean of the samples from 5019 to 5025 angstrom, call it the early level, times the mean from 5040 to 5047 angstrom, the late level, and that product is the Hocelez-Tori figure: 61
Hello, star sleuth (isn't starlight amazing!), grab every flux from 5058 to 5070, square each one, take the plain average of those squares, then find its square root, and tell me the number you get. 7.9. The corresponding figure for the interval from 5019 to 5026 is 8.0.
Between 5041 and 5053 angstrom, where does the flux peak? 5046.5 angstrom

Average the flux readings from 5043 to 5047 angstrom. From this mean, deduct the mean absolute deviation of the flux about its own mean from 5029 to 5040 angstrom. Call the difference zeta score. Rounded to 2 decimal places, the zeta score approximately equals 7.58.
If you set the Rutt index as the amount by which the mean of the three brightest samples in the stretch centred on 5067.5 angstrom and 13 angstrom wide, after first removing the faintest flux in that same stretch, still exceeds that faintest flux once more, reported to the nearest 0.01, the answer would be -6.96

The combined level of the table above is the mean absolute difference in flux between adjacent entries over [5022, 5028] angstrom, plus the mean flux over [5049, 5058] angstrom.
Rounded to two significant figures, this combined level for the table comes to 8.2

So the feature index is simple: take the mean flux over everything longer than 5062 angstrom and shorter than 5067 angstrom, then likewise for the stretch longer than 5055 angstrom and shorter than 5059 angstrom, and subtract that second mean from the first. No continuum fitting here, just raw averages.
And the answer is -0.7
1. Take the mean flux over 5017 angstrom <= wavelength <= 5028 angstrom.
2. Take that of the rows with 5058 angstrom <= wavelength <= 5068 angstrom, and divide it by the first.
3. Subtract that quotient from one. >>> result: 0.02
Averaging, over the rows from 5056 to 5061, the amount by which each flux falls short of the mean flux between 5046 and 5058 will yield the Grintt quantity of -0.3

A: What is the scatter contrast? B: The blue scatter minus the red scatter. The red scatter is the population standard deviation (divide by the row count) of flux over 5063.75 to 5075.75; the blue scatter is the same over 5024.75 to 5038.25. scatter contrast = 0.17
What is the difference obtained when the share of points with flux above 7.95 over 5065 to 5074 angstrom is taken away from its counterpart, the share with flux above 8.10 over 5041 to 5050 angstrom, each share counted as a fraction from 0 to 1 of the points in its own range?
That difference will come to 0.33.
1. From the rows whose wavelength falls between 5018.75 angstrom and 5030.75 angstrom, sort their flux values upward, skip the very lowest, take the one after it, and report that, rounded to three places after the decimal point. 7.952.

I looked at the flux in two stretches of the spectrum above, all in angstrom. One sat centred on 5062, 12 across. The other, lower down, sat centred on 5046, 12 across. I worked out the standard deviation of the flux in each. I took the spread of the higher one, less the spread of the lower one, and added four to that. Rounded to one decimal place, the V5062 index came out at 3.9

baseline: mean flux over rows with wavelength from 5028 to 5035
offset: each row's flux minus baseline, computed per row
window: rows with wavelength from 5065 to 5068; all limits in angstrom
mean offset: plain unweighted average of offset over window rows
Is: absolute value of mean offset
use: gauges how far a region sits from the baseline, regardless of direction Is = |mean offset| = 1.0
